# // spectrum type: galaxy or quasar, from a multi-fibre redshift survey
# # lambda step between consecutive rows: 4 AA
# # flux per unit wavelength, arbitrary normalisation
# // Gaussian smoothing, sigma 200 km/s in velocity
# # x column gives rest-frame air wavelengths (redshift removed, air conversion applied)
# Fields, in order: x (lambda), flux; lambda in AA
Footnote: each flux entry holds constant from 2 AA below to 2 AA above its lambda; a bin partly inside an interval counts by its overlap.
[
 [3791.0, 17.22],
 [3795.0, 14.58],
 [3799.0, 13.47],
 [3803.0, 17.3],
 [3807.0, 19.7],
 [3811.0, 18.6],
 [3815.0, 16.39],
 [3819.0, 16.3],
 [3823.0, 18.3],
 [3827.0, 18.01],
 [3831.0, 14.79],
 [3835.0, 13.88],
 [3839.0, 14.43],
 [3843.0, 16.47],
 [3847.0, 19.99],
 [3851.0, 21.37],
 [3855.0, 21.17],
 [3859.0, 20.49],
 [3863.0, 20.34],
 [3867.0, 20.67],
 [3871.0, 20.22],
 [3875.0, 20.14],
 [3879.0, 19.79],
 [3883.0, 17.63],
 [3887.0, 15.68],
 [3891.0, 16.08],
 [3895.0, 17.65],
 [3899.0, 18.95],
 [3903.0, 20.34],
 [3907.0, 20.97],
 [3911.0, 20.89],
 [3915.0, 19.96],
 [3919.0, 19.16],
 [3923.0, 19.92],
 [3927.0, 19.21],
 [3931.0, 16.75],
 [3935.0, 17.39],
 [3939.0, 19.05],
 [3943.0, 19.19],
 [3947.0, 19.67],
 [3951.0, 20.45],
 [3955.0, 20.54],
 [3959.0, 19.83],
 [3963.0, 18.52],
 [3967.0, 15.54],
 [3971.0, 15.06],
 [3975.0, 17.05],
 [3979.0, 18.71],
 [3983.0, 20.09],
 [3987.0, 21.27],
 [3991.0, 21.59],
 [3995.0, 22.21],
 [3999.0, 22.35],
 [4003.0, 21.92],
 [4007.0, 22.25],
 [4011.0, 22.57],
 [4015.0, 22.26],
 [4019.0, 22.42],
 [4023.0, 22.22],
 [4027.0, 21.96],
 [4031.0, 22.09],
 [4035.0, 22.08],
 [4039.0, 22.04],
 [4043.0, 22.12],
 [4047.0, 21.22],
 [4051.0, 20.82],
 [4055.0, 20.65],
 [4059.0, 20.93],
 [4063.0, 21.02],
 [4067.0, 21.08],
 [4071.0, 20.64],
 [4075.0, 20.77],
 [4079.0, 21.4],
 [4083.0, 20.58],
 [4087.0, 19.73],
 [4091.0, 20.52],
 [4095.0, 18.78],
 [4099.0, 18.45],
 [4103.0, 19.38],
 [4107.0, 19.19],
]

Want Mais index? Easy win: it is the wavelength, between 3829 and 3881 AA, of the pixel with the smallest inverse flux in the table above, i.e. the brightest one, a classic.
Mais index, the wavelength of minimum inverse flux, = 3851.0 AA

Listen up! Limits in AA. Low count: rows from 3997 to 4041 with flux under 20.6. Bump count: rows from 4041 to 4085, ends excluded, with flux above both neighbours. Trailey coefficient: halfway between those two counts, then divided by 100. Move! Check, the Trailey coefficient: 0.0100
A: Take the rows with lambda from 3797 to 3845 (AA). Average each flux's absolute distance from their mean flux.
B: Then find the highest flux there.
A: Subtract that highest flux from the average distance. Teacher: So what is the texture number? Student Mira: -18.1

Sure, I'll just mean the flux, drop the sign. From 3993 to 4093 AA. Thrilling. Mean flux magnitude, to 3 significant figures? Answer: 21.5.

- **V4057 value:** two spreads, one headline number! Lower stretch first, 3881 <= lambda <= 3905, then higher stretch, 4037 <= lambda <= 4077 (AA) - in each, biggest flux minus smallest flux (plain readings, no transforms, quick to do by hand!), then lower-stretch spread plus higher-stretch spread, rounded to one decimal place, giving 6.1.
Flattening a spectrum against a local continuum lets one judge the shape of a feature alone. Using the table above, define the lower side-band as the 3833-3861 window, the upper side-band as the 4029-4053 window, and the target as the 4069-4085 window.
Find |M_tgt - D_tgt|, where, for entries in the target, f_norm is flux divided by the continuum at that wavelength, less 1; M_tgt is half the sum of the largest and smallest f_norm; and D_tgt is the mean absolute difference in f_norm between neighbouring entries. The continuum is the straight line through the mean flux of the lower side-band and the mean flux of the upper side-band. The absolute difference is 0.087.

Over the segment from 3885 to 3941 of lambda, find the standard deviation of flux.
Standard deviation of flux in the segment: 1.7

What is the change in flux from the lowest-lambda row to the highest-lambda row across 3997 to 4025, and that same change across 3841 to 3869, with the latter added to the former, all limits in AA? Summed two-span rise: 4.1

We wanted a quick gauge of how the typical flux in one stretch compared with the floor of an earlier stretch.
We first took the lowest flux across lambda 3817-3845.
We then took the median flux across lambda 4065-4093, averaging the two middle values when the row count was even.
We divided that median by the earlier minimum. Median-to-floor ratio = 1.49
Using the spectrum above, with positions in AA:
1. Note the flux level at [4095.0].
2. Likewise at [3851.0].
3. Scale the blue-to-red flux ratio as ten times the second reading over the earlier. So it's 11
